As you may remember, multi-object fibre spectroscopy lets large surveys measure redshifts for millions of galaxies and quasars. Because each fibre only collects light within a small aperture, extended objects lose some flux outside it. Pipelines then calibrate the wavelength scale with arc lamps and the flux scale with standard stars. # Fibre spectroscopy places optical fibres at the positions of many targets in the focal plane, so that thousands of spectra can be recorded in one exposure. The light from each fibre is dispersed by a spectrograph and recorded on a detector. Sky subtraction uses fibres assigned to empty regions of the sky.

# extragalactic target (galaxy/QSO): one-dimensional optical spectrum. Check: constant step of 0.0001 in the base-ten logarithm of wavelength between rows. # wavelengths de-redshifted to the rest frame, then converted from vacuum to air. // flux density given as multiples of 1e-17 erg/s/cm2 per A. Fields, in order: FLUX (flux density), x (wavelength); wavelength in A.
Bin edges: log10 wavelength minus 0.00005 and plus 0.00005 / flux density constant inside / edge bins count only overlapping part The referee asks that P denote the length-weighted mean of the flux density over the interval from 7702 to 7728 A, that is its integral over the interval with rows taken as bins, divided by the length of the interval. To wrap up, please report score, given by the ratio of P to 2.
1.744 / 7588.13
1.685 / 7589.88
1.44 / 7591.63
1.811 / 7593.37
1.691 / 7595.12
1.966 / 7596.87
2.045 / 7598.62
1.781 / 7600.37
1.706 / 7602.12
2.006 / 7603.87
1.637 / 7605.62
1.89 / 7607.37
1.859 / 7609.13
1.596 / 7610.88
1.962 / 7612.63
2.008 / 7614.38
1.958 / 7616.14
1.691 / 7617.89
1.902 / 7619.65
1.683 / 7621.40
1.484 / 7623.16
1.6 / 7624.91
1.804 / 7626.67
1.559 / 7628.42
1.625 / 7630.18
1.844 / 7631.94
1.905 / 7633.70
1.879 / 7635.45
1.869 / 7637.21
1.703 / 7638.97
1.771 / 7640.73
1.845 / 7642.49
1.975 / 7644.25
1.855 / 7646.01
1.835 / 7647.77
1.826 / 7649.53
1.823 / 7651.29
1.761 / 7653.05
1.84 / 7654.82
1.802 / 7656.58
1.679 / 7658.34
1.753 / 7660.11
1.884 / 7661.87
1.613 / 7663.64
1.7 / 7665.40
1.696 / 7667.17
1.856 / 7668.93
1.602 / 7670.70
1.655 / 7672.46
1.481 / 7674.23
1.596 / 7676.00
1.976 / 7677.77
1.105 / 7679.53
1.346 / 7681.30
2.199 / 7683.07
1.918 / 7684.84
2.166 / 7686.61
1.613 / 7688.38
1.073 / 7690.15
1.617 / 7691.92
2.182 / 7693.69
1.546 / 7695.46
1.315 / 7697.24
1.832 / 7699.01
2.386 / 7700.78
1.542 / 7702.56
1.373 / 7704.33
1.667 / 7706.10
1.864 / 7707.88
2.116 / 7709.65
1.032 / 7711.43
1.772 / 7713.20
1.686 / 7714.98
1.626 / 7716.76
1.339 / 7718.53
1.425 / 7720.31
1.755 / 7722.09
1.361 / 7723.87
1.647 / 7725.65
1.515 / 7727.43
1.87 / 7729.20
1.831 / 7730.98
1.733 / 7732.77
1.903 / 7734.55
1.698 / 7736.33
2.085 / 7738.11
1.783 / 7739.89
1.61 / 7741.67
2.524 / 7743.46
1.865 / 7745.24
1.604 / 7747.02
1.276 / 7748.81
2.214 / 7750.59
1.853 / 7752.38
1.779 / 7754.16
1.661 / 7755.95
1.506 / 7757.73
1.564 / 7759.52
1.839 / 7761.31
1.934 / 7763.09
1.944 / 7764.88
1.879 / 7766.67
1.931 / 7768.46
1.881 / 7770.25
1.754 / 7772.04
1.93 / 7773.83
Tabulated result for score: 0.791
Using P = 1.58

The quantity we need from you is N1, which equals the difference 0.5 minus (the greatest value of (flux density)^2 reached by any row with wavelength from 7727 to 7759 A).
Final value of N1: -5.9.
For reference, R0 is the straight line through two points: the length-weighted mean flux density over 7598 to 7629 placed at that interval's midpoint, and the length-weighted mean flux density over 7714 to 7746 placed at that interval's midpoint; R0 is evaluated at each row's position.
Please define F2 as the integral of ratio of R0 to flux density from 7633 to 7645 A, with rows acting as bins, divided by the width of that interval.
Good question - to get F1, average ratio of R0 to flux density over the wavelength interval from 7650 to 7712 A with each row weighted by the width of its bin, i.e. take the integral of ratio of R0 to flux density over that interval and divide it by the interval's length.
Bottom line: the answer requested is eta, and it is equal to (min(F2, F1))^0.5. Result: 0.98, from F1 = 1.07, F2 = 0.96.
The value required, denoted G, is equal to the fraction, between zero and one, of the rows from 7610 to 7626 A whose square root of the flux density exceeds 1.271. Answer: 0.67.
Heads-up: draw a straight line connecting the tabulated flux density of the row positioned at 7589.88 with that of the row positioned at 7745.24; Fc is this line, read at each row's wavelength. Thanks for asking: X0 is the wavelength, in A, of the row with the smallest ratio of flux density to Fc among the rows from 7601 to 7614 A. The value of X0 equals 7610.88 A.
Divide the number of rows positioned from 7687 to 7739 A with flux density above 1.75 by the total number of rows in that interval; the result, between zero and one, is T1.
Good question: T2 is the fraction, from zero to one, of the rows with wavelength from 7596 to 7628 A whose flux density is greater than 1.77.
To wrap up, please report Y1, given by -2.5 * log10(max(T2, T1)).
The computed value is 0.53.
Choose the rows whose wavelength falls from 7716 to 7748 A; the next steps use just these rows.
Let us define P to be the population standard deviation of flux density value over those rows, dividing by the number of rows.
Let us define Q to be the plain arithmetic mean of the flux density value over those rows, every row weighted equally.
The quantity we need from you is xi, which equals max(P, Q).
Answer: 1.73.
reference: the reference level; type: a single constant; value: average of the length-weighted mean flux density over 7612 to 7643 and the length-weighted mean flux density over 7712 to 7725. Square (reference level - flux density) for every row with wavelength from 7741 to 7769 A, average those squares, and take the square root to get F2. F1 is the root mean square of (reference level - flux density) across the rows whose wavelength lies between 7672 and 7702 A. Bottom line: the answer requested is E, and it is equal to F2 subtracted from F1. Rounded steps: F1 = 0.38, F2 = 0.32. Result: 0.06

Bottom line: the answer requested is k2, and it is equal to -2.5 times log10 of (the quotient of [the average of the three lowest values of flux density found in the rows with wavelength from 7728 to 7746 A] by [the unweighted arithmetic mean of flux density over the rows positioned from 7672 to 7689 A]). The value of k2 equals 0.0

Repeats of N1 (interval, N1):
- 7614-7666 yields -3.5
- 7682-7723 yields -5.2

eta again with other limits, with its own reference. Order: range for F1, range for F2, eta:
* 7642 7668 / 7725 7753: 0.99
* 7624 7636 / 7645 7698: 1.01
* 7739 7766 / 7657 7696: 0.99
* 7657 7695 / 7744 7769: 0.99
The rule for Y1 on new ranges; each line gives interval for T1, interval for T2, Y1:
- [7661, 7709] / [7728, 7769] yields 0.46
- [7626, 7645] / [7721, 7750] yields 0.35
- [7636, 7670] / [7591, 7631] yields 0.33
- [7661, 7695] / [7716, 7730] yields 1.08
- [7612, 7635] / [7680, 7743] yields 0.67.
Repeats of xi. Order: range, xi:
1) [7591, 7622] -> 1.81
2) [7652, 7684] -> 1.70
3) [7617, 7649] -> 1.77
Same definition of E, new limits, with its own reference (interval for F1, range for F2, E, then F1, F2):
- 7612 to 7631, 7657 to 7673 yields 0.09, 0.19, 0.10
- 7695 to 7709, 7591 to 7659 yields 0.13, 0.32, 0.19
